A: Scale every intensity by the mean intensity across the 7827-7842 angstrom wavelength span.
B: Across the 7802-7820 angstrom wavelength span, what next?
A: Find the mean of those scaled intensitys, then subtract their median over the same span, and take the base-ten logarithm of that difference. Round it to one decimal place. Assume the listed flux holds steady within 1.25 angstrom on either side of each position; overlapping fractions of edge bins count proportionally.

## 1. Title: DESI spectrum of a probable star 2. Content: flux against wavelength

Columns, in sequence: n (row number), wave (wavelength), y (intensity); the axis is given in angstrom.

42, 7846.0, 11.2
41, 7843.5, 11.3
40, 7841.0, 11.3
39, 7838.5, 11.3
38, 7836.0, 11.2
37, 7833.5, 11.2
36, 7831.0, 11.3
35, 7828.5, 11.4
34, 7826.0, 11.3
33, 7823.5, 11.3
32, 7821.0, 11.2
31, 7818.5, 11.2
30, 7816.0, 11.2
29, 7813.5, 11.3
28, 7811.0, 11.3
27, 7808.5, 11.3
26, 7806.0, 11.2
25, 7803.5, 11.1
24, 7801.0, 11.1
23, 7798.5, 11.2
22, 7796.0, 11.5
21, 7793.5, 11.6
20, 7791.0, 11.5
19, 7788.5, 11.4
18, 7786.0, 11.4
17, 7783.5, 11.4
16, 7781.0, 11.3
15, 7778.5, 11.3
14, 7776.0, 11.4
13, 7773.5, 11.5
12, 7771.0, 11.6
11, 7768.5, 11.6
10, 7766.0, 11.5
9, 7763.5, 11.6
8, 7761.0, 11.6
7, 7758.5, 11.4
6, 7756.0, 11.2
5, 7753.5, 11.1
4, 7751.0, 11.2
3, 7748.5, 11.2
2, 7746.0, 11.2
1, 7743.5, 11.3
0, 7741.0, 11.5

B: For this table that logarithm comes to -2.6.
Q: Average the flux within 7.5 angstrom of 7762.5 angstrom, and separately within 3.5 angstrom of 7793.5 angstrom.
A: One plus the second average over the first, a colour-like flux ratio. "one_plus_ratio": 2.00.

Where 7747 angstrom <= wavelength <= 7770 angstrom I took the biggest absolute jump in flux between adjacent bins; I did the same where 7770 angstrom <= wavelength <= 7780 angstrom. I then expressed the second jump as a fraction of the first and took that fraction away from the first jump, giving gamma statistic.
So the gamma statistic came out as -0.3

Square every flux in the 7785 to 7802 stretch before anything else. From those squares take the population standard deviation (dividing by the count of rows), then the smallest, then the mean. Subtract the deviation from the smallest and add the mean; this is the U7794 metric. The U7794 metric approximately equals 249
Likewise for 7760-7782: 257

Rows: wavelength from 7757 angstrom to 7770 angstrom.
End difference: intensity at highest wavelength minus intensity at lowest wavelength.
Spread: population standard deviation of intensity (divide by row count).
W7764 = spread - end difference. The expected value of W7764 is -0.12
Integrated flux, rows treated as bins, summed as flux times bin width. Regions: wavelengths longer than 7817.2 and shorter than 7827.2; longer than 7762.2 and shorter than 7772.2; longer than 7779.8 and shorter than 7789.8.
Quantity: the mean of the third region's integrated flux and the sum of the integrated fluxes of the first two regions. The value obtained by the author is 171.0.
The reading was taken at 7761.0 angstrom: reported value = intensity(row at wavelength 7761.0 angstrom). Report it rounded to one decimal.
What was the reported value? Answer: 11.6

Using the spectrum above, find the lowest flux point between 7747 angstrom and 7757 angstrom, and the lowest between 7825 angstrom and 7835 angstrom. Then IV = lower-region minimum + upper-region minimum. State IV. 22.3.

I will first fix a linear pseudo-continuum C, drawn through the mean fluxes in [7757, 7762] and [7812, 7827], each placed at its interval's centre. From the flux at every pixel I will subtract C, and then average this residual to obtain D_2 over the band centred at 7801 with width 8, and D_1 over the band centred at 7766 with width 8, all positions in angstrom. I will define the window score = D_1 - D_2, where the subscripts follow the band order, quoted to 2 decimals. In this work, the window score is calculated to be 0.29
